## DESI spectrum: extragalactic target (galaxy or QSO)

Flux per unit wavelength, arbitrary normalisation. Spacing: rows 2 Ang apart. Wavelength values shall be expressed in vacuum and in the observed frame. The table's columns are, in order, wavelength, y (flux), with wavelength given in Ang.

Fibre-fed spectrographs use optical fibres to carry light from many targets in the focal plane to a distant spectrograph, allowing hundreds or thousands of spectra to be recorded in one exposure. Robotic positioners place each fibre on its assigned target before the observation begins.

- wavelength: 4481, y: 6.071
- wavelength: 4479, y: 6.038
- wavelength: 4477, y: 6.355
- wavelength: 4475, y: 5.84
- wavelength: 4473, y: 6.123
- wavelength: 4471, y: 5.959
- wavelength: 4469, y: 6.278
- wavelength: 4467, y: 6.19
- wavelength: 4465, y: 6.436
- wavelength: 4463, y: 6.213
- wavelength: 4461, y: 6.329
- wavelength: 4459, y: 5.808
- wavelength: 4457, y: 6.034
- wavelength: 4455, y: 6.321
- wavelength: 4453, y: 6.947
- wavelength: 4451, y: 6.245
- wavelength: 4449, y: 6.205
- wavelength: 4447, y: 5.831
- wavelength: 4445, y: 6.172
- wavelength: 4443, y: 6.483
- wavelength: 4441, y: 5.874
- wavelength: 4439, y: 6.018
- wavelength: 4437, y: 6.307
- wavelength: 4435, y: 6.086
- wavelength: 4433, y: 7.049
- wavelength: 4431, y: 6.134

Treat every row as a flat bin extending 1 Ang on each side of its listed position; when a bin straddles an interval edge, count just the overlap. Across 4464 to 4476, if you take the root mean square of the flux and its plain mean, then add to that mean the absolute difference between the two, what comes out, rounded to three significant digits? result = 6.14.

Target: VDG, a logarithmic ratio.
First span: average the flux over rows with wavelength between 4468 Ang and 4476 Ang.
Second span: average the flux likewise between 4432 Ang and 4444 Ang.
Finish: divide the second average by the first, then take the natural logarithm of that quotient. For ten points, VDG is 0.041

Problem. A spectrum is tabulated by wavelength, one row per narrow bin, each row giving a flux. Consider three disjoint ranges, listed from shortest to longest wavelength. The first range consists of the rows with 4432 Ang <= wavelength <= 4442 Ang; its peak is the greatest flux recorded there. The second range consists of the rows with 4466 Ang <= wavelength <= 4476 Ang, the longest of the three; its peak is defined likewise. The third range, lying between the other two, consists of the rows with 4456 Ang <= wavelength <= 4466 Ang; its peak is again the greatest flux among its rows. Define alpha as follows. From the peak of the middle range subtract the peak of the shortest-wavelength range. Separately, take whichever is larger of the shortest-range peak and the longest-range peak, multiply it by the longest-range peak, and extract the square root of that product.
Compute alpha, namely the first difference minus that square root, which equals -7.27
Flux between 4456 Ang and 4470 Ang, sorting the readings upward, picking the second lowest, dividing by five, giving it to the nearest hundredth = 1.21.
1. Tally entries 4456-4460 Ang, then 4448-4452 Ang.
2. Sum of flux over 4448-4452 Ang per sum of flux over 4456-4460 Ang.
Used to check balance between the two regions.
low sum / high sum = 1.05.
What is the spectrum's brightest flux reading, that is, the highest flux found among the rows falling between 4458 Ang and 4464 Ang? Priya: 6.329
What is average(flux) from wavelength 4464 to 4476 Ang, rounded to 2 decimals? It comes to 6.14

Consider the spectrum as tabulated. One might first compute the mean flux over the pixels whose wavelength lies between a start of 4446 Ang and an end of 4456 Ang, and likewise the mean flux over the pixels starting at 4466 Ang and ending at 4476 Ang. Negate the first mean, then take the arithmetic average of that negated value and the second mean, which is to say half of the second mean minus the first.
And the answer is -0.12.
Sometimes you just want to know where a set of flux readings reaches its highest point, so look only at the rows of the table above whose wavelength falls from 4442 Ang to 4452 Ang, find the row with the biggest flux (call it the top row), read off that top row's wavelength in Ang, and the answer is 4443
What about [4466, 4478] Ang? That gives 4477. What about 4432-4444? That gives 4433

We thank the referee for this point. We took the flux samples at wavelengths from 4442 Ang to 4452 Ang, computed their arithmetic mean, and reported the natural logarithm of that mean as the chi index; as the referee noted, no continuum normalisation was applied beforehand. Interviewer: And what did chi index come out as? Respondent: 1.822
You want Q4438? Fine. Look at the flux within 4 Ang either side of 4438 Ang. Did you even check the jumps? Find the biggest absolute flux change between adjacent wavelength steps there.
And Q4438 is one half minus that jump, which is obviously 0.21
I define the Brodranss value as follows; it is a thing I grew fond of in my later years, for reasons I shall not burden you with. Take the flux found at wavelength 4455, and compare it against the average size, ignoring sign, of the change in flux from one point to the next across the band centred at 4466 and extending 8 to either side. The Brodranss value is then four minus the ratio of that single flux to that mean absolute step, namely -22.4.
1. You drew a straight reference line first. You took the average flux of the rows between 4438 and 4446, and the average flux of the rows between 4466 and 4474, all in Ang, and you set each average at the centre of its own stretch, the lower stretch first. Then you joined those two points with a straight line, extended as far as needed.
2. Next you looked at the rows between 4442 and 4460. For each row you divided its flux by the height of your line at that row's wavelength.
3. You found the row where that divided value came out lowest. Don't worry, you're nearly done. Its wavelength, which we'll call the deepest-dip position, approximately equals 4459 Ang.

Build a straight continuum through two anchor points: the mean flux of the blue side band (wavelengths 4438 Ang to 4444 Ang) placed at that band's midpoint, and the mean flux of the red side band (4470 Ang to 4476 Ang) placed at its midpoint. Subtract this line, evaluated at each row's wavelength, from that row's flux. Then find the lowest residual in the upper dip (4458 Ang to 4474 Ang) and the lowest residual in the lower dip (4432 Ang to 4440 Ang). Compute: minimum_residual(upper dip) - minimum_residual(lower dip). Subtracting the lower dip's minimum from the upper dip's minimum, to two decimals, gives -0.12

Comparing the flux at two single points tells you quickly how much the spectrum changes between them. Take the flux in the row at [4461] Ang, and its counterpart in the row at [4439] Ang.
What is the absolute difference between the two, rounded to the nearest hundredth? 0.31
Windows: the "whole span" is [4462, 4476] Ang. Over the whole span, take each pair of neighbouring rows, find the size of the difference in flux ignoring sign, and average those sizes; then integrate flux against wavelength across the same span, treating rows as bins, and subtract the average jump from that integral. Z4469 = 86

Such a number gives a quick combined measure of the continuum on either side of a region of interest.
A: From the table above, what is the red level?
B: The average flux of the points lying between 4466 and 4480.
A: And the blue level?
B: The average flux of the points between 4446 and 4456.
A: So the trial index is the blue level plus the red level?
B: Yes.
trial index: 12.4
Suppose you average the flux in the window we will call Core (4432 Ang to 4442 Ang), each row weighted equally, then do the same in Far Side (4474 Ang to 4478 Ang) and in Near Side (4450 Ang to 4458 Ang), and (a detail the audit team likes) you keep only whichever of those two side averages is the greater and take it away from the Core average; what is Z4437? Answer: -0.12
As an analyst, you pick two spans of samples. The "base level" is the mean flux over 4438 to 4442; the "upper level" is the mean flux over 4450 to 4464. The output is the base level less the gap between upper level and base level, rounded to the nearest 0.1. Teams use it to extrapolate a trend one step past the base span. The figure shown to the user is 5.6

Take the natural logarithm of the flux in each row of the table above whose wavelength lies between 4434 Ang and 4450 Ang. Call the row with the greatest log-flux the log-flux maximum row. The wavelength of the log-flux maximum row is 4443 Ang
